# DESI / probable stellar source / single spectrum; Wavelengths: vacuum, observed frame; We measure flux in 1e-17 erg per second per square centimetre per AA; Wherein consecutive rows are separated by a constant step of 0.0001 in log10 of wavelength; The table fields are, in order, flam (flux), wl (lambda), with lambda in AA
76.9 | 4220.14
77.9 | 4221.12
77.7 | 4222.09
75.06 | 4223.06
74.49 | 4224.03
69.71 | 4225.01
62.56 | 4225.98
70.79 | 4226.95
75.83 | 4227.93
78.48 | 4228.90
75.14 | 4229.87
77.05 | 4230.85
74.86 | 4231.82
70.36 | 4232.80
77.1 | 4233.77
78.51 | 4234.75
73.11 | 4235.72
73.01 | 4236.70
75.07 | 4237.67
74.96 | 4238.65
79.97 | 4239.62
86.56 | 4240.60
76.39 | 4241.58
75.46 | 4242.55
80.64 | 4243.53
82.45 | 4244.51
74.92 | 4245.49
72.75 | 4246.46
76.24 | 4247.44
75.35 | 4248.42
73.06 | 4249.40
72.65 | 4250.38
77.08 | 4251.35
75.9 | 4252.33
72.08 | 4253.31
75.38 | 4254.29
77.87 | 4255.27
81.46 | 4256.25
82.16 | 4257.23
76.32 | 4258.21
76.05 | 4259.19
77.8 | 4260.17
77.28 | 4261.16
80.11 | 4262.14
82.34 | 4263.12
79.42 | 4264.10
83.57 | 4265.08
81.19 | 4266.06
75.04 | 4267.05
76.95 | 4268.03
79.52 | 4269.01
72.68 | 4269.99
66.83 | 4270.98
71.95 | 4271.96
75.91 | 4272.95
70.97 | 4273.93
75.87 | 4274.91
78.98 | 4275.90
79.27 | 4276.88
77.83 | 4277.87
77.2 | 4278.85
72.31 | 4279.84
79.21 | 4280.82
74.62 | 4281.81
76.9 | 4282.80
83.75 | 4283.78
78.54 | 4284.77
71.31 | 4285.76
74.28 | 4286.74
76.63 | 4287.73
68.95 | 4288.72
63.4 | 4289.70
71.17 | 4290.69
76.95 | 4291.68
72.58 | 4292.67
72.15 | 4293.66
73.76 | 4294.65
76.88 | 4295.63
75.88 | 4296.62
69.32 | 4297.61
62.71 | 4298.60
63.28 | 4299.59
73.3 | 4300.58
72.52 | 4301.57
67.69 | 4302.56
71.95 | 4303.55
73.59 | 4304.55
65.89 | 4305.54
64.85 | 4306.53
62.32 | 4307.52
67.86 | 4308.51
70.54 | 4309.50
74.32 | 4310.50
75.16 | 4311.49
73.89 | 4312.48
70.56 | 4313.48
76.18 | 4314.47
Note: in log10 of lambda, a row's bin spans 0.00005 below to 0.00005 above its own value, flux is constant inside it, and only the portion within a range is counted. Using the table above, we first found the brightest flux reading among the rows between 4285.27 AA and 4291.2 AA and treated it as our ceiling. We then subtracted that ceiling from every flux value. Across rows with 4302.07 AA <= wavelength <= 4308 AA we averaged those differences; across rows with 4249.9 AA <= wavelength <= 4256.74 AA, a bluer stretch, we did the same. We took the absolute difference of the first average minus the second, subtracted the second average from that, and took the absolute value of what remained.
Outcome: 8.9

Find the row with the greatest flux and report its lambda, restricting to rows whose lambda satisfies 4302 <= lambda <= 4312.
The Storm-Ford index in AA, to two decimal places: 4311.49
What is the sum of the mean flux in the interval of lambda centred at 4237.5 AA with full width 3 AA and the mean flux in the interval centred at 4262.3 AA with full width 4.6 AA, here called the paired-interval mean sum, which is 154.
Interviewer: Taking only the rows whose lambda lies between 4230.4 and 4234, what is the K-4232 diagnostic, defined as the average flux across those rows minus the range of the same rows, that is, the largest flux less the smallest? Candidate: 68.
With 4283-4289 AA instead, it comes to 61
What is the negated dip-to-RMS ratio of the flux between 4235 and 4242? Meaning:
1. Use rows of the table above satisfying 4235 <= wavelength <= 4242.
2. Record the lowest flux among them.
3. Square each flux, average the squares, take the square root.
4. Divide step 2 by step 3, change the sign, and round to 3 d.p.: -0.946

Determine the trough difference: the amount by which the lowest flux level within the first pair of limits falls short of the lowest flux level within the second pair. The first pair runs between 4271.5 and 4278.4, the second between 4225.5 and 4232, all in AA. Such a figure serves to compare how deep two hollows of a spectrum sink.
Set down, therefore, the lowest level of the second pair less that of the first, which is -8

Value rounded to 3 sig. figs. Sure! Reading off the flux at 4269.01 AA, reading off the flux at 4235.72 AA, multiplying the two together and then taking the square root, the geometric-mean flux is 76.2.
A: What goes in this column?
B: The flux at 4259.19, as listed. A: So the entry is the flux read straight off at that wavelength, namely 76.05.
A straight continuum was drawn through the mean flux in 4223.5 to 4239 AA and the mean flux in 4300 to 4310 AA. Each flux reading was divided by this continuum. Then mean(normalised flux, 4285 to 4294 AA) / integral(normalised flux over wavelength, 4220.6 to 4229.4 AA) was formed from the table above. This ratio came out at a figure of 0.118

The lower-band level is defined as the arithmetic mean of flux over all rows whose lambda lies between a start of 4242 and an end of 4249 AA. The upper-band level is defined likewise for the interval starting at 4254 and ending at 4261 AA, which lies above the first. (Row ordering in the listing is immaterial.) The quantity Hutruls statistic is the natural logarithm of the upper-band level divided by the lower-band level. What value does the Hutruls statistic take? 0.017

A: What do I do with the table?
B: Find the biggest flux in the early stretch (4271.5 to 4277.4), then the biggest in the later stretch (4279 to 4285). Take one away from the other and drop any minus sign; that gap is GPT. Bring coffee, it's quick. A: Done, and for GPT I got 4.5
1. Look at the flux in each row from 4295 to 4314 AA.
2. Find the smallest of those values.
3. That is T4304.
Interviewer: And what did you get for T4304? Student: 62.32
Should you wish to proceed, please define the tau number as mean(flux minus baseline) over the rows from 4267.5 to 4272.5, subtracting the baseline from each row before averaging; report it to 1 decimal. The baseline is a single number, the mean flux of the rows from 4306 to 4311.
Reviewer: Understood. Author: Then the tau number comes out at 5.6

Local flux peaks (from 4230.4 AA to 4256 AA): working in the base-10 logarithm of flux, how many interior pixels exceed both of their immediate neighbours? 6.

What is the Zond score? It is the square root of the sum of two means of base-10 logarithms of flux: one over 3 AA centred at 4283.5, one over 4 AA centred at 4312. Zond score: 1.94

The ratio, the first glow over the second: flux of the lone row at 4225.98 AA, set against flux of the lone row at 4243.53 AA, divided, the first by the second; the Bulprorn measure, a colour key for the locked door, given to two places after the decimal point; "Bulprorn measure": 0.78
